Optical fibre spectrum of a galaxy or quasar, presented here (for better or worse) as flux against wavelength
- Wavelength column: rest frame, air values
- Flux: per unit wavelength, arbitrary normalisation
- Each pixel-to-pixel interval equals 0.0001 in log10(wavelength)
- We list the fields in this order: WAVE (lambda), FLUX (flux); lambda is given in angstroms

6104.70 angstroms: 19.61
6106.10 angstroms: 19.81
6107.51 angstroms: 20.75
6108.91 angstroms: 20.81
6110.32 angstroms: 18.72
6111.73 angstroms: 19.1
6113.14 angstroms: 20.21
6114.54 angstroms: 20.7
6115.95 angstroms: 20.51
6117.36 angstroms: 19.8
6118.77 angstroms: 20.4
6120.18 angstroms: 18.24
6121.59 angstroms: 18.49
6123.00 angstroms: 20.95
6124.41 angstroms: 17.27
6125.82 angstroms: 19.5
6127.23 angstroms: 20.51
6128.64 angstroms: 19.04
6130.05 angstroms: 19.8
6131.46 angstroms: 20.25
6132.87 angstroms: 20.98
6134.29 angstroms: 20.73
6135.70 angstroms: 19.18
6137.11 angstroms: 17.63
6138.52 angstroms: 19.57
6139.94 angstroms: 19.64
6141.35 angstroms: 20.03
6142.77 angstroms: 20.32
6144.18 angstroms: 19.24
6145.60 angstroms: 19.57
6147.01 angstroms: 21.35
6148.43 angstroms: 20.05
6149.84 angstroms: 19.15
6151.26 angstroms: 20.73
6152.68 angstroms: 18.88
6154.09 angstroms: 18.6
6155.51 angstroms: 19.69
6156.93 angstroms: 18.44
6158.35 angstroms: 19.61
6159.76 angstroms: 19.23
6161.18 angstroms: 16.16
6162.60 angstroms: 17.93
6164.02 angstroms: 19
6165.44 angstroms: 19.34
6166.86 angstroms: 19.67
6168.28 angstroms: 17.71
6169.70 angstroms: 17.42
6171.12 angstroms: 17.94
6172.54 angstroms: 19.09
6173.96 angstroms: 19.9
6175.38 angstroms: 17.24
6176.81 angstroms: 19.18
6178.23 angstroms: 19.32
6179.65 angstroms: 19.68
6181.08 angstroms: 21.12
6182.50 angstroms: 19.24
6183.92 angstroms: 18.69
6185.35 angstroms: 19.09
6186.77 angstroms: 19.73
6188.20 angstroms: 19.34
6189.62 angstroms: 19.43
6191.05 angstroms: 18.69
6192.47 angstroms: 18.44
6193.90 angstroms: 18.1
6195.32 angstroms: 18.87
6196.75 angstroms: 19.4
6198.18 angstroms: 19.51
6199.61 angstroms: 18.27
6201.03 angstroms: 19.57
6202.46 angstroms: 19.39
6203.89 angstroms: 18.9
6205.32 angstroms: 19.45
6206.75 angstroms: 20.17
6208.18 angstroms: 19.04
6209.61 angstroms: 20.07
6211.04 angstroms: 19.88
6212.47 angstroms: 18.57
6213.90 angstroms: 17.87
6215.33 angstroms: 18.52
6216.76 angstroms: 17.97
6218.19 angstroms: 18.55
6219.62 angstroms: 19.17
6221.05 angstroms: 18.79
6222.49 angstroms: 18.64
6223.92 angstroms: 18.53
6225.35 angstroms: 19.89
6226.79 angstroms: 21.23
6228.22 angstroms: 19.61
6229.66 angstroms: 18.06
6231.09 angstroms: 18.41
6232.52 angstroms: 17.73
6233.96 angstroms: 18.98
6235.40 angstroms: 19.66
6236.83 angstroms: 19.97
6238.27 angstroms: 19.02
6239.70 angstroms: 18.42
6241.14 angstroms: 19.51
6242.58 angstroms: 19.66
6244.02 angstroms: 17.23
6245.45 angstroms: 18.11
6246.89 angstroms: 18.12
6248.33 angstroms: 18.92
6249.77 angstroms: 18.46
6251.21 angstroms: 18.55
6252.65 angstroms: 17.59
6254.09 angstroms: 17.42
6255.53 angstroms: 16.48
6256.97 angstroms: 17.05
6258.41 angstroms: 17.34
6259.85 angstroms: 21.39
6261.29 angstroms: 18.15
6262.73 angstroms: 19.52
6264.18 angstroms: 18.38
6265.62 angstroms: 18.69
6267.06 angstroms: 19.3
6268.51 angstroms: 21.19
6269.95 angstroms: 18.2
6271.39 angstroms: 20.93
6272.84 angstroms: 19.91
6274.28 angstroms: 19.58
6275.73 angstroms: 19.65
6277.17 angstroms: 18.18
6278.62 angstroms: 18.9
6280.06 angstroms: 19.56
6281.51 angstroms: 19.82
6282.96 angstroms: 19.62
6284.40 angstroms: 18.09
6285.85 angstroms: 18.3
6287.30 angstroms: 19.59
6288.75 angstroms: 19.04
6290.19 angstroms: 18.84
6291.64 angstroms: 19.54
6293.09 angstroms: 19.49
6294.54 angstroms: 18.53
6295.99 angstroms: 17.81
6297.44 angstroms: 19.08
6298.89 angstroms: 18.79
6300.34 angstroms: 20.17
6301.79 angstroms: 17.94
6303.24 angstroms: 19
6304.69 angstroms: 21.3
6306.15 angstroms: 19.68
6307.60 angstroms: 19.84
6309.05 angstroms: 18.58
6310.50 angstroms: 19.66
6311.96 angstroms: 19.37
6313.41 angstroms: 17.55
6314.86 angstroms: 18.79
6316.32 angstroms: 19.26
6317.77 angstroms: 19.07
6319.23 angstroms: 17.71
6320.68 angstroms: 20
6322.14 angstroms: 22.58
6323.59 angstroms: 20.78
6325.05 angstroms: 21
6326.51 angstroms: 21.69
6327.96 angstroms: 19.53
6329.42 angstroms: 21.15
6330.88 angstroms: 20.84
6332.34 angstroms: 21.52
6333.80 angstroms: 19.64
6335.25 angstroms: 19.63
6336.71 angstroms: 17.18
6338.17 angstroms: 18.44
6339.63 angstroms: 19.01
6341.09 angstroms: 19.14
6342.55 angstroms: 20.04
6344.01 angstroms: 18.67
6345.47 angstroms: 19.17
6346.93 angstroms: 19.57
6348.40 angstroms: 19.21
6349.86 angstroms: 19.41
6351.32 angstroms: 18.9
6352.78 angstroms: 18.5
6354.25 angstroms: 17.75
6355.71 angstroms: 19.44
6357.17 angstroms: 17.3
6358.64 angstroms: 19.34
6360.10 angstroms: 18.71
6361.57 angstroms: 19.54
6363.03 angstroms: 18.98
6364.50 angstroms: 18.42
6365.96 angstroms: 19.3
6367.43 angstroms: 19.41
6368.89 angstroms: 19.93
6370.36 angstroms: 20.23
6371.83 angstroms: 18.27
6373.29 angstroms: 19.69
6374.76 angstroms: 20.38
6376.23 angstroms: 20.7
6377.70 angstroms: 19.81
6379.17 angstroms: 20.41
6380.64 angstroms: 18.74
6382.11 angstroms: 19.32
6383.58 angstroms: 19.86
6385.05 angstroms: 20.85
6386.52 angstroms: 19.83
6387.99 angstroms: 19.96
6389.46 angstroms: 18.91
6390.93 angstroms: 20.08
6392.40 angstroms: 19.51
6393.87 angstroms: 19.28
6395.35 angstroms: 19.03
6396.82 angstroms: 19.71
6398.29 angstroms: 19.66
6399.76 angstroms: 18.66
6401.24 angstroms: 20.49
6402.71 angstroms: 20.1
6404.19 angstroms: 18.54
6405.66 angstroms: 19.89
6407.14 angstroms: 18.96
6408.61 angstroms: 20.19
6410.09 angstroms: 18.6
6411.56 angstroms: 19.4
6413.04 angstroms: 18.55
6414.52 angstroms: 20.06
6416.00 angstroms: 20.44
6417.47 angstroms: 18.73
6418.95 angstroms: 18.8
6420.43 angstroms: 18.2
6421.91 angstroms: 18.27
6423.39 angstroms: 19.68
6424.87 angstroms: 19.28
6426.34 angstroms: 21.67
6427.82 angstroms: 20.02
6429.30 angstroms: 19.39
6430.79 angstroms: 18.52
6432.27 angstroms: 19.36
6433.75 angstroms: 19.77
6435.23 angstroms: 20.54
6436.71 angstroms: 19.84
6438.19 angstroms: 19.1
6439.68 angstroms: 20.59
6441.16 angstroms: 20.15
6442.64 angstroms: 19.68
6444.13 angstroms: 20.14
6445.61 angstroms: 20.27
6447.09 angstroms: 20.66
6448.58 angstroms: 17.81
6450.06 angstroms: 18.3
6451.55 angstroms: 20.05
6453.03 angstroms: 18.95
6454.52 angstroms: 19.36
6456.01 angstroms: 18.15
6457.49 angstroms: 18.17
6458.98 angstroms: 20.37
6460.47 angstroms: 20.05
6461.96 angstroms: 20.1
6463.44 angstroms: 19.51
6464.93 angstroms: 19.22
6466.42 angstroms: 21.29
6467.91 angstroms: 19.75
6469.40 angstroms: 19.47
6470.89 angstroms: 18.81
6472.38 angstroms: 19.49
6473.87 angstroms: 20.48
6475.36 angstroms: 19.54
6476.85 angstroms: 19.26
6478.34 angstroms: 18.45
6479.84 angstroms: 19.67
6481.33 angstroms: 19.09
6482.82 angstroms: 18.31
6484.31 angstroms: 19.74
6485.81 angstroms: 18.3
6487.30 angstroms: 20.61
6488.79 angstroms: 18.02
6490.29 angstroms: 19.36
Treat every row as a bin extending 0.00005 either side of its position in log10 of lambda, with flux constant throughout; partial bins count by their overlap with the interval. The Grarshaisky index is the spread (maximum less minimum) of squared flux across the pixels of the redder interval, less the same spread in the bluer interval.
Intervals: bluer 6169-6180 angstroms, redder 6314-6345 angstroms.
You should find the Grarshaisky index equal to 116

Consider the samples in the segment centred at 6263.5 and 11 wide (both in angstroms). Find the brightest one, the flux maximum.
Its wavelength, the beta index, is 6259.85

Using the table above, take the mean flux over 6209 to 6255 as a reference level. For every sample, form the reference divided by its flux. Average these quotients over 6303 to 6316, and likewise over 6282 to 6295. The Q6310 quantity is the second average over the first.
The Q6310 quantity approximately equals 1.014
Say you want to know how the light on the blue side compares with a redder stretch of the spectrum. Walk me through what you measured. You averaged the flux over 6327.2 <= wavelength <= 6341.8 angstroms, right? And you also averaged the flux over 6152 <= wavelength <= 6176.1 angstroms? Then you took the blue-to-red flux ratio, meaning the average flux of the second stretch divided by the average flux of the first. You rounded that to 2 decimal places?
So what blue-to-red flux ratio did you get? 0.95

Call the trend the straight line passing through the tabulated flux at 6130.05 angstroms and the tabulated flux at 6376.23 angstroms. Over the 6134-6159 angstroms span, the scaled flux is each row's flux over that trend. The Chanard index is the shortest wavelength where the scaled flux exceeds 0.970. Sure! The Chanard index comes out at 6134.29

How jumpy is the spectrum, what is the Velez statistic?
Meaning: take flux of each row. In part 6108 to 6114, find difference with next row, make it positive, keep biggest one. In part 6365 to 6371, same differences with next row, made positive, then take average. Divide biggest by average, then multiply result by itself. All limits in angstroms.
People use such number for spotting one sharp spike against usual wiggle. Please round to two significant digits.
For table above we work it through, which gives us 45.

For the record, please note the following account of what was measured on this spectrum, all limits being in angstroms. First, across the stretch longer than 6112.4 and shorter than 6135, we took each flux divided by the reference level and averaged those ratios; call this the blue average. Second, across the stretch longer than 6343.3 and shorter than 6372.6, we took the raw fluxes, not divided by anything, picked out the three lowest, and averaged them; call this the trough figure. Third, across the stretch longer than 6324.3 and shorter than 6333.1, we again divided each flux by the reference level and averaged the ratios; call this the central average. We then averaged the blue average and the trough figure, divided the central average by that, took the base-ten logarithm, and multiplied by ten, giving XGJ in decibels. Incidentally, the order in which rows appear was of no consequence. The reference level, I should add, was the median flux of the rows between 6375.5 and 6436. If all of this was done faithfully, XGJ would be -9.5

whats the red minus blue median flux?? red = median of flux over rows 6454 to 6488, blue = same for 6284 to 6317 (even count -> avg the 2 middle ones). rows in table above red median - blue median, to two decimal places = 0.45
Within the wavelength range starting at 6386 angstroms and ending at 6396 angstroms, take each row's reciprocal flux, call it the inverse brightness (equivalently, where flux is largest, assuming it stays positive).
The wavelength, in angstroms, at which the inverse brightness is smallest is 6390.93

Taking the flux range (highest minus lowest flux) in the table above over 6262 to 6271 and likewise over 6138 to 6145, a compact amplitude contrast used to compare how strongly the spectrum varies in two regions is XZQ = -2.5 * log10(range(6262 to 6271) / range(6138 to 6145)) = -1.1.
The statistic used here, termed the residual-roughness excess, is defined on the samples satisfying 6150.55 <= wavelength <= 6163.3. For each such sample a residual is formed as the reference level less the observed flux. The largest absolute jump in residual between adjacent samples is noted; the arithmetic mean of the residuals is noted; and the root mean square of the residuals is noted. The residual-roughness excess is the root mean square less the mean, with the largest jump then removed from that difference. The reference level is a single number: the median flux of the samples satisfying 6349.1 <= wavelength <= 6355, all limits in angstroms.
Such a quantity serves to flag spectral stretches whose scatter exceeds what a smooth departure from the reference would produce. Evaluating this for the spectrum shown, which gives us -1.7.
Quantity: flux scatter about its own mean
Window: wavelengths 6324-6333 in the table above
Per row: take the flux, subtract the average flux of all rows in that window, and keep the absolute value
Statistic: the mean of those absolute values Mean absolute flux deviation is 0.51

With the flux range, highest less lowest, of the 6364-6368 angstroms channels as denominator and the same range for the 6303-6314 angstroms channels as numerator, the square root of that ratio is 1.95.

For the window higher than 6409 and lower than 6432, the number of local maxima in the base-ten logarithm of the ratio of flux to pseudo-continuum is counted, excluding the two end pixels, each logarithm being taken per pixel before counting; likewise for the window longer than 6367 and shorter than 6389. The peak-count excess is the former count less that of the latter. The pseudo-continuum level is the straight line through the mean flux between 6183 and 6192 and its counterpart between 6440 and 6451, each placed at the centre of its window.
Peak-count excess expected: 1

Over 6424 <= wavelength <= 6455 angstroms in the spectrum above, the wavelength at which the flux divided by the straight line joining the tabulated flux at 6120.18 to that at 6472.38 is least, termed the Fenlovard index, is 6448.58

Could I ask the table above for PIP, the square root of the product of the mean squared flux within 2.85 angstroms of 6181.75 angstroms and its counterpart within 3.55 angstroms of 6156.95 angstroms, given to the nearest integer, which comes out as 377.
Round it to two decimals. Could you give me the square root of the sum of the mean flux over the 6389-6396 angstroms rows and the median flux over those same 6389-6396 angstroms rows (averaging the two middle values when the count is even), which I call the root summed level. 6.22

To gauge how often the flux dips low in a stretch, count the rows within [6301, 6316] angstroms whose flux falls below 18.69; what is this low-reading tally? 3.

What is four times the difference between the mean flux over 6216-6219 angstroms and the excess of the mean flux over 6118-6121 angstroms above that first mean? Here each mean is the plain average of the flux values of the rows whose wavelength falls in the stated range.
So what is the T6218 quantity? 69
